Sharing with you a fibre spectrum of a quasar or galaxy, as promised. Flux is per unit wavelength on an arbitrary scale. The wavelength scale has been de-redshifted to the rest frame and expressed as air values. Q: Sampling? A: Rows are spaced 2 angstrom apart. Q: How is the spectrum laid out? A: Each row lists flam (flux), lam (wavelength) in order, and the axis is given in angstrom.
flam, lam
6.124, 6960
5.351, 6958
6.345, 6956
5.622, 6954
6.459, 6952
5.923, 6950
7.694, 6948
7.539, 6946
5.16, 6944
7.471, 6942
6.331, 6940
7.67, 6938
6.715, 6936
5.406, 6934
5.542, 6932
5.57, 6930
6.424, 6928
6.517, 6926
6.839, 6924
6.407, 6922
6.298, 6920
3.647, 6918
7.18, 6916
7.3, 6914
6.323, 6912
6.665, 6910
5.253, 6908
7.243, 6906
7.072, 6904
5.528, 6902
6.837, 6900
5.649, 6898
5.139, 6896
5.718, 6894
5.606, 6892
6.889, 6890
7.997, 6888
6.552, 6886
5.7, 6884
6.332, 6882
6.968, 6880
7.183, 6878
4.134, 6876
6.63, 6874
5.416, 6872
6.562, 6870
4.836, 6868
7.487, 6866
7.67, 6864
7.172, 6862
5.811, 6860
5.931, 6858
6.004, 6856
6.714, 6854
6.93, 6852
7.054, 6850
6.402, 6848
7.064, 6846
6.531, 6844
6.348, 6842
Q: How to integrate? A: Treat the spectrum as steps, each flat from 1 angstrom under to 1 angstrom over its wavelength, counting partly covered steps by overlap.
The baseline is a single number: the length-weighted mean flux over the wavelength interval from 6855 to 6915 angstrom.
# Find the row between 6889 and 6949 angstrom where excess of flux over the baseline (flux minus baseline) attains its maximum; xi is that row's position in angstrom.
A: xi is 6948 angstrom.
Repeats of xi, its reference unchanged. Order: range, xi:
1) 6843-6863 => 6862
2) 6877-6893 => 6888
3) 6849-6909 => 6888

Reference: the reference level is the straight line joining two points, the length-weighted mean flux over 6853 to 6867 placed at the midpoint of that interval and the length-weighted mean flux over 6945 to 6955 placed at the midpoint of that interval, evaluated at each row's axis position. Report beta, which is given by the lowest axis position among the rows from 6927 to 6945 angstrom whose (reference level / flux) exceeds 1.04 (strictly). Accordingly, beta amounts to 6930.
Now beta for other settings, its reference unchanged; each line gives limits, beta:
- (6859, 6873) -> 6860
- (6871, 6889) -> 6872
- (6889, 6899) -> 6892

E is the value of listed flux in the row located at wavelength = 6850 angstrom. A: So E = 7.054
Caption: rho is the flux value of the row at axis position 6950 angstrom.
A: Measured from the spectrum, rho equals 5.923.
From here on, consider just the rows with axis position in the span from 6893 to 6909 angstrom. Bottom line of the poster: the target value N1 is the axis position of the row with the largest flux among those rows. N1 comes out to 6906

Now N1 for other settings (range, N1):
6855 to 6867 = 6864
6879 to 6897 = 6888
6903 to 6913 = 6906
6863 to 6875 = 6864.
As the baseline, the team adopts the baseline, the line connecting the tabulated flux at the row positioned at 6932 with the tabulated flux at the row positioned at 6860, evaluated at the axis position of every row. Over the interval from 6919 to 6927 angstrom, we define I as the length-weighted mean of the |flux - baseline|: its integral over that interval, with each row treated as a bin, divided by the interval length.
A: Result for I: 0.94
